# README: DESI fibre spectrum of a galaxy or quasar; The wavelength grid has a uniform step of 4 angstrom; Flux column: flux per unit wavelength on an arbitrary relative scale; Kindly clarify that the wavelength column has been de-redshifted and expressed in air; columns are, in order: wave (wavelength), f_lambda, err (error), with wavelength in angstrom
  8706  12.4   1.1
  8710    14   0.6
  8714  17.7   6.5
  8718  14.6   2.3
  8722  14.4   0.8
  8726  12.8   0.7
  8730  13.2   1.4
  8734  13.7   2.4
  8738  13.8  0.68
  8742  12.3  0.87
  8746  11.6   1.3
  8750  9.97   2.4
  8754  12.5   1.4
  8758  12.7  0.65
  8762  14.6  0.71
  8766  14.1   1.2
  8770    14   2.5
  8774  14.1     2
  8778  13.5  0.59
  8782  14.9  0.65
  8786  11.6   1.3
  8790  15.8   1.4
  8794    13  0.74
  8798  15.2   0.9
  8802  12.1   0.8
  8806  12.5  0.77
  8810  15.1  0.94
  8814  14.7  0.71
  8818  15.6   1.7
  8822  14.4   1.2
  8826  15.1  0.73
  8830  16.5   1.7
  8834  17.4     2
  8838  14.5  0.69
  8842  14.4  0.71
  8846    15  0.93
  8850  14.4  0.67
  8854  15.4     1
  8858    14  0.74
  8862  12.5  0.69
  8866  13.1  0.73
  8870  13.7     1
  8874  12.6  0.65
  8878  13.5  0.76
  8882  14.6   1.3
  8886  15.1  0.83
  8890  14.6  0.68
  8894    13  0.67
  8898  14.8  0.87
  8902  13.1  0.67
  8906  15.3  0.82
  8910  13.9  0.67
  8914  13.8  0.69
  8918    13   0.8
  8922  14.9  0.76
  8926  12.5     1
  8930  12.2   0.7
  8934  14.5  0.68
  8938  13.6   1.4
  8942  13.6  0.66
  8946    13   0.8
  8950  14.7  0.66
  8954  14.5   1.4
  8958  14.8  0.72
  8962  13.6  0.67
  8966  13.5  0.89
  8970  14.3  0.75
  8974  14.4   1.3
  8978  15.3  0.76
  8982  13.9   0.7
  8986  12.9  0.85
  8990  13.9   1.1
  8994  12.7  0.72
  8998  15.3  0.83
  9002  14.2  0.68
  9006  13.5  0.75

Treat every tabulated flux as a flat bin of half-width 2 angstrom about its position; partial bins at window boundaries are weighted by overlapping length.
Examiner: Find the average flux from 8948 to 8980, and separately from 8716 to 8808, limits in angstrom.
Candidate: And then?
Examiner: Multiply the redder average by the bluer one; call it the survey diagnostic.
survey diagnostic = 192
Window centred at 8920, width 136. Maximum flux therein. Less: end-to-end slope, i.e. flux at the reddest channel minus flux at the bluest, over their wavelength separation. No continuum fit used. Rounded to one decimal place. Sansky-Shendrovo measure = 15.4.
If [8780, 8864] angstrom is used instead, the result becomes 17.4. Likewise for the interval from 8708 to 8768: 17.7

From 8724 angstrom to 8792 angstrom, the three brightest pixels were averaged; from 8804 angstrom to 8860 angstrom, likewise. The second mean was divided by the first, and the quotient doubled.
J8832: 2.19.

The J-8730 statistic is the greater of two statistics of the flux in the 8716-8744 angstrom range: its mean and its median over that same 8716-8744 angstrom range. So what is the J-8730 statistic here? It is 13.7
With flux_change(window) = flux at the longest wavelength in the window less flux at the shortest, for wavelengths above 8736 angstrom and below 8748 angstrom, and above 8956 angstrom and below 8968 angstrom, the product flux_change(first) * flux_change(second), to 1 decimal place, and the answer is 2.9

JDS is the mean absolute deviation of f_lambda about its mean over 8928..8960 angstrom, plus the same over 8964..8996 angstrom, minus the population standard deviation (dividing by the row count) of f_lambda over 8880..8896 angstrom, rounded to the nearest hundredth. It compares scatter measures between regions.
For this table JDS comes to 0.59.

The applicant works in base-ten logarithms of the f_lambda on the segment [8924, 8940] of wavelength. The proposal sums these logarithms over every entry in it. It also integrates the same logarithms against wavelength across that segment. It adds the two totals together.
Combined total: 22.4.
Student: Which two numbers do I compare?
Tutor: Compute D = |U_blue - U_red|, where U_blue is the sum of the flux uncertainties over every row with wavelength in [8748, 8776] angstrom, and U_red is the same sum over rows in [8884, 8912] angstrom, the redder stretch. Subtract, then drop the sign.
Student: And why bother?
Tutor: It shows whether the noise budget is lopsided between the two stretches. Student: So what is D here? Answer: 6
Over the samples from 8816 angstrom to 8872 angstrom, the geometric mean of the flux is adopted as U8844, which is 14.7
